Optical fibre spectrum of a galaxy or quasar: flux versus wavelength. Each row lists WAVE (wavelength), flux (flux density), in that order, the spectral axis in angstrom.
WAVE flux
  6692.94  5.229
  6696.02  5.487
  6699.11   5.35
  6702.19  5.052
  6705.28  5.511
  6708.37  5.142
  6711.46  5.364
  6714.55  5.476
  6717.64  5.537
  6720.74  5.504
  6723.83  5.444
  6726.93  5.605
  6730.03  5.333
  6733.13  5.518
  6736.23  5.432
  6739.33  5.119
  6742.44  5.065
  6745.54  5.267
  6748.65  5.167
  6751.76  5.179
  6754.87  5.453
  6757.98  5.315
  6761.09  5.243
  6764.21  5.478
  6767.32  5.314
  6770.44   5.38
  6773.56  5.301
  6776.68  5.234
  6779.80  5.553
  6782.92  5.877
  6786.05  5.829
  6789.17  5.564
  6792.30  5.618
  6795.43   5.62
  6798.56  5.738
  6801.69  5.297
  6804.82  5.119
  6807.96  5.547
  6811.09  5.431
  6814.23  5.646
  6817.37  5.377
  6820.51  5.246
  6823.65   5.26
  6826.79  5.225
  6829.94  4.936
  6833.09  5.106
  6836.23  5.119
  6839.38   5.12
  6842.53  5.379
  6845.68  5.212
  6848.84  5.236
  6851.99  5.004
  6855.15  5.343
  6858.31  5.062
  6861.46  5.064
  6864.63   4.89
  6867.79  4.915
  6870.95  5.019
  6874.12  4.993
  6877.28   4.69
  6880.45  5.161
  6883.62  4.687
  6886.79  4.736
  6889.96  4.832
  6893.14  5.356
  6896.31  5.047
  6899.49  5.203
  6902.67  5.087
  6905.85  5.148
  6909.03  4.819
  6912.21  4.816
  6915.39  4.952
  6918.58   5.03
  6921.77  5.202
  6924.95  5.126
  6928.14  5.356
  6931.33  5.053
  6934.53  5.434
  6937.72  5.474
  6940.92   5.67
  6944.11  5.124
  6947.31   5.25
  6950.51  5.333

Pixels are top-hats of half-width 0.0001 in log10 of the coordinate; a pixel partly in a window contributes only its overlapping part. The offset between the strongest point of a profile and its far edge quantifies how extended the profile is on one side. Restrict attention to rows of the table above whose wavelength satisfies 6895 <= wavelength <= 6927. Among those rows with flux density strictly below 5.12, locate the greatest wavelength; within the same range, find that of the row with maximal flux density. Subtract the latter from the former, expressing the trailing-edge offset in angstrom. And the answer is 19.1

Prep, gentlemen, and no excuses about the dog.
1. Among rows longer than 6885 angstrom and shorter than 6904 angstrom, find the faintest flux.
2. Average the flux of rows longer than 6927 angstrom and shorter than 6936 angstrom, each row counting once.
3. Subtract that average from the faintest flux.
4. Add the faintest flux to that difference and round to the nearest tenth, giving 4.2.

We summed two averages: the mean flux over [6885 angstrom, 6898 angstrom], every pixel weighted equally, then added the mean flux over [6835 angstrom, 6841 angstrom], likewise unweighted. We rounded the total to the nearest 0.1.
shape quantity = 10.1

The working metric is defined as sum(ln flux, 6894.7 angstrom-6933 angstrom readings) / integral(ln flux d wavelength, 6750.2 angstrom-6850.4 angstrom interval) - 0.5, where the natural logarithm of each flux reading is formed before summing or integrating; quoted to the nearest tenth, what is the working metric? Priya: -0.4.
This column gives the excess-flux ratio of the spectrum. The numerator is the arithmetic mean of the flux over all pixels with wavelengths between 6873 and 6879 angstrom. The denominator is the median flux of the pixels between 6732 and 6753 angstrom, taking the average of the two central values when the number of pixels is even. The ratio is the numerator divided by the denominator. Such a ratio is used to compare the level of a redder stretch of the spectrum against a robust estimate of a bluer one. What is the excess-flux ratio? 0.93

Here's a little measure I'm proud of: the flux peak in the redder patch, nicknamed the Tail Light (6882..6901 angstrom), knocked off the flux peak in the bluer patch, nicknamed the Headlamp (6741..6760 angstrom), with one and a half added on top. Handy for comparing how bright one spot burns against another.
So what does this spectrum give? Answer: 1.6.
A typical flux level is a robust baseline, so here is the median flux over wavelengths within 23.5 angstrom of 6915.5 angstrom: 5.13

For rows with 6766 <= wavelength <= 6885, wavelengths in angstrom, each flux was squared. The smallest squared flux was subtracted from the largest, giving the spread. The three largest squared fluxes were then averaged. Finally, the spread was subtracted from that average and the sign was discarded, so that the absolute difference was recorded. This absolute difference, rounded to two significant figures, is 21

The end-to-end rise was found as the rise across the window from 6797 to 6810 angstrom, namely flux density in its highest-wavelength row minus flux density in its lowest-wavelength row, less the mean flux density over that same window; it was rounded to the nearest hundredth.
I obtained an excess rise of -5.62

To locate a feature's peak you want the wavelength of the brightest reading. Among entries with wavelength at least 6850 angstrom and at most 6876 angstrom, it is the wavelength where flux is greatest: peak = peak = 6855.15 angstrom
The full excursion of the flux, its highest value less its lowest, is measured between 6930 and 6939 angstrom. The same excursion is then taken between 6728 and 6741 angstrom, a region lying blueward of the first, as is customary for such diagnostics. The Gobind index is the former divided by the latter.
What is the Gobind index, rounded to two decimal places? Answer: 1.06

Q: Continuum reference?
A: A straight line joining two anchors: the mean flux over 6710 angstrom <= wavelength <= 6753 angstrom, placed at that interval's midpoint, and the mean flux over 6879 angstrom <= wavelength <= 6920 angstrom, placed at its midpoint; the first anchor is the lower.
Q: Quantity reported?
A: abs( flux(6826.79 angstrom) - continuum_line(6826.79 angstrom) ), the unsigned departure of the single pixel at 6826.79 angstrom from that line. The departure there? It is 0.08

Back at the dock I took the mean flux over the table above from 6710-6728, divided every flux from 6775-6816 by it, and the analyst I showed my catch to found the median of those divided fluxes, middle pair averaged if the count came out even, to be 1.01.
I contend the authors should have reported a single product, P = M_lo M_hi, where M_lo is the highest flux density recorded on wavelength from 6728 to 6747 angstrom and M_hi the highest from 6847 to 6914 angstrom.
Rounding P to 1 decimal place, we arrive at 29.6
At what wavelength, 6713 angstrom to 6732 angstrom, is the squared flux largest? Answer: 6726.93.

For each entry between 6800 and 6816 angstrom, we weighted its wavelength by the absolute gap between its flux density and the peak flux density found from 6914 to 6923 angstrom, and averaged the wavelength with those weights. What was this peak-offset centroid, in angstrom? 6810.2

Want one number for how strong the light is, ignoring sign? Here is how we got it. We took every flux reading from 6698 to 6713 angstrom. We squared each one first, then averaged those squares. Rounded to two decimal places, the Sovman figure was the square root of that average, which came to 5.29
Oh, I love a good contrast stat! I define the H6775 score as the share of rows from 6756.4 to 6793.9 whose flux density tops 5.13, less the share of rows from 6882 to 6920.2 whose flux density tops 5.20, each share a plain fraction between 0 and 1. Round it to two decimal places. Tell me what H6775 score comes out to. 0.83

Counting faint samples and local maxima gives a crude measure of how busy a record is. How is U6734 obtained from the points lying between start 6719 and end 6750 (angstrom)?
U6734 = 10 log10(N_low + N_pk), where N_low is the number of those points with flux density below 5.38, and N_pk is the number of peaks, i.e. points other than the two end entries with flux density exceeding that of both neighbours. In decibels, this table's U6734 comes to 9.0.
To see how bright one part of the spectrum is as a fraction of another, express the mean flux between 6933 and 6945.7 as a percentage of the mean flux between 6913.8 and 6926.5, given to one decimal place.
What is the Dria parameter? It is 106.9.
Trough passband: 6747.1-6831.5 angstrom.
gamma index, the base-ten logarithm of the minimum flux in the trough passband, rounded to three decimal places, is 0.693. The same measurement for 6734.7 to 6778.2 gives 0.705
